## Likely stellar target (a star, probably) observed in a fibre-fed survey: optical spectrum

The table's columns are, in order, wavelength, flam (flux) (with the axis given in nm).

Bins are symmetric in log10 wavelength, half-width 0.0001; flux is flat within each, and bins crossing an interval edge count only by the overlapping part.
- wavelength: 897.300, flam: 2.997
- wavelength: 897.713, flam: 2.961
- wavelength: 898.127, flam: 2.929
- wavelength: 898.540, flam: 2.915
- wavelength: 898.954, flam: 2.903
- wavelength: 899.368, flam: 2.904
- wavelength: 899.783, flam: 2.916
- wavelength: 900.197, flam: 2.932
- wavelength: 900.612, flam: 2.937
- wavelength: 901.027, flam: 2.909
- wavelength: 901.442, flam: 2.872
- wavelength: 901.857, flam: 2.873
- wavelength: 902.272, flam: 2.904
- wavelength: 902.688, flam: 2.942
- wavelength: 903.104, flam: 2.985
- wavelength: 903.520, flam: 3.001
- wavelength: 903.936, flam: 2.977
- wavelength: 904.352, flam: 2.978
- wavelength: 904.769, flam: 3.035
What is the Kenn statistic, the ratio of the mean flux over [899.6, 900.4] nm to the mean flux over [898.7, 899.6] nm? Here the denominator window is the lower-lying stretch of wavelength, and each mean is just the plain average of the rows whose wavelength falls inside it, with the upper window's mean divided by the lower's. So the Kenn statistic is 1.01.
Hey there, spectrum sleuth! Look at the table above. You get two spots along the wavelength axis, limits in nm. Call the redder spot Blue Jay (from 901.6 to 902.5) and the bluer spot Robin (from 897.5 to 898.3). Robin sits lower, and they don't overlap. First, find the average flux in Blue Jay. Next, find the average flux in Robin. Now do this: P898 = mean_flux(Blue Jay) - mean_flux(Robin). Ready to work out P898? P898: -0.056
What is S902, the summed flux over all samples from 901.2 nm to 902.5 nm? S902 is 8.65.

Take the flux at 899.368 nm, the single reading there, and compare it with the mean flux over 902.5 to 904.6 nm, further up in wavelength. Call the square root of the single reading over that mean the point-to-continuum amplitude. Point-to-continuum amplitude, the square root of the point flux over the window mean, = 0.99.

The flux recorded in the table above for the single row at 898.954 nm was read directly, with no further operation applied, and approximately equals 2.903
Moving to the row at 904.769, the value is 3.035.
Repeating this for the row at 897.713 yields 2.961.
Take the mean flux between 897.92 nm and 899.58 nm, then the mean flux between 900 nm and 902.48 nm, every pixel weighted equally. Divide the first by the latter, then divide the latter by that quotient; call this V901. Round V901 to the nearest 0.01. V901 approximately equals 2.90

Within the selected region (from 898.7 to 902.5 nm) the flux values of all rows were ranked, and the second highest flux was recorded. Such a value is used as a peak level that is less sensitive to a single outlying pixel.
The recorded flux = 2.932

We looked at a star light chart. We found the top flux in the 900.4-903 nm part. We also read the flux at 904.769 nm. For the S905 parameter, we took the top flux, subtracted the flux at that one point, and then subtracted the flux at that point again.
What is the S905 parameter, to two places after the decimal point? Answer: -3.13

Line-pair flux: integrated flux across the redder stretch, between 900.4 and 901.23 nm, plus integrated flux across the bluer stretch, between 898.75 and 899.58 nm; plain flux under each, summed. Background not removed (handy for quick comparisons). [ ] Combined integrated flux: 4.83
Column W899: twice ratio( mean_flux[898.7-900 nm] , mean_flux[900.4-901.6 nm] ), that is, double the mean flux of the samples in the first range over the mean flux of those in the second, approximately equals 2.00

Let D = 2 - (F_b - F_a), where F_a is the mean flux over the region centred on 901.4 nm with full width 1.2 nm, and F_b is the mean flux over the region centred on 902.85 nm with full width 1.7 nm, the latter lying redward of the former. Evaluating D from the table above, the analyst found 1.93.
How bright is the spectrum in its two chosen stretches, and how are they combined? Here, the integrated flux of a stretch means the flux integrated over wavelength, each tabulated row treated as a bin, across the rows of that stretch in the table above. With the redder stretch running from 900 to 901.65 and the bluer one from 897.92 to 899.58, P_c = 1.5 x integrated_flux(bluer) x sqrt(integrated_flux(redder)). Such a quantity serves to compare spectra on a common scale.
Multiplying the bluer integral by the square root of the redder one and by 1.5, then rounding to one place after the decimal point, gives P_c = 15.9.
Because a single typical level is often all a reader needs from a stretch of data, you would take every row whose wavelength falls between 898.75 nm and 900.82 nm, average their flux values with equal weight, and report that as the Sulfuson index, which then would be 2.92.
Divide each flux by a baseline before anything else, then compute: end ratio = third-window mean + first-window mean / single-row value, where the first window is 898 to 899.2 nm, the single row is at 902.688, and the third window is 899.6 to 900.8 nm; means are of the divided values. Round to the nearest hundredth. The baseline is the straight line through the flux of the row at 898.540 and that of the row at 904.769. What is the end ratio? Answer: 2.01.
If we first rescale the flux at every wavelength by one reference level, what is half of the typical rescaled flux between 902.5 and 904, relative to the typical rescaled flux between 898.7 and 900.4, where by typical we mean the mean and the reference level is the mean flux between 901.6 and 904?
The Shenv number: 0.511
